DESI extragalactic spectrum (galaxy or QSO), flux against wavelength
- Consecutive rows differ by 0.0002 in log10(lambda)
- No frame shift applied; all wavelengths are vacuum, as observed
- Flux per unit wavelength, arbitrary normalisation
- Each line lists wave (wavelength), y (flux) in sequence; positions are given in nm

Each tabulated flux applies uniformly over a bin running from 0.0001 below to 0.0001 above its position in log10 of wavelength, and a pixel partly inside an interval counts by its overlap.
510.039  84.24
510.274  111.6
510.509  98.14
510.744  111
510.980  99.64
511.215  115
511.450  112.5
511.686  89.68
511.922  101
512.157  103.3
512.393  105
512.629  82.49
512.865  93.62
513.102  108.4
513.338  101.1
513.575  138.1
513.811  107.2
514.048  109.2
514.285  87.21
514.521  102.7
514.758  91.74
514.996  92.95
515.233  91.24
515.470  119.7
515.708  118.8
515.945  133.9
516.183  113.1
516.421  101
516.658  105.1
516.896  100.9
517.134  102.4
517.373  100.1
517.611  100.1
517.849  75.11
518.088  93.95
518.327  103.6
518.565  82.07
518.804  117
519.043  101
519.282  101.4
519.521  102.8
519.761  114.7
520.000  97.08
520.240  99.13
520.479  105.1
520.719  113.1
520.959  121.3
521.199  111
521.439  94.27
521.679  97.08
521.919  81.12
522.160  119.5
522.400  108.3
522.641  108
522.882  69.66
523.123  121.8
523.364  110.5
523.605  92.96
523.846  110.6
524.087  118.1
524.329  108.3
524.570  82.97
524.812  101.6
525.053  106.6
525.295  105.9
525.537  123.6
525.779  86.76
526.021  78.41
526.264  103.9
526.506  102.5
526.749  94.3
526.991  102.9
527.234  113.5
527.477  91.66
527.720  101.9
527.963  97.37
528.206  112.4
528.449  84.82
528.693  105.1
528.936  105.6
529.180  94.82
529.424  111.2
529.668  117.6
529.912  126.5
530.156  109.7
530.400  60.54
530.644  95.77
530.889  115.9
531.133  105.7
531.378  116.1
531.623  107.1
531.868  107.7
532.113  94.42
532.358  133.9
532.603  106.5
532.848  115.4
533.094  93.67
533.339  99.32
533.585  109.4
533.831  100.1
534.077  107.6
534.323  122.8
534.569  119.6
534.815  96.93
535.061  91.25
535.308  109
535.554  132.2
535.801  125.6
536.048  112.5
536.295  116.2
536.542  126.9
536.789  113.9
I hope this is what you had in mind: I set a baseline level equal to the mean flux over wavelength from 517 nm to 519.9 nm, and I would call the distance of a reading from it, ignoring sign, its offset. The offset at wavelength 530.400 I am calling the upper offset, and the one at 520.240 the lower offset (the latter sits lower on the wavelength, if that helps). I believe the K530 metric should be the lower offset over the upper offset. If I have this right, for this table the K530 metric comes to 0.0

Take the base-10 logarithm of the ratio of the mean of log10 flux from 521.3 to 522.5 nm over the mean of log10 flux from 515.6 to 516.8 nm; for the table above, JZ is -0.013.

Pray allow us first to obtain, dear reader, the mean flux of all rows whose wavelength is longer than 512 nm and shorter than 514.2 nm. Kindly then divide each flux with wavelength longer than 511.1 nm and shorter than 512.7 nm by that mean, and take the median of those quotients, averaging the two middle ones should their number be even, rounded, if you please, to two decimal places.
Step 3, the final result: 0.98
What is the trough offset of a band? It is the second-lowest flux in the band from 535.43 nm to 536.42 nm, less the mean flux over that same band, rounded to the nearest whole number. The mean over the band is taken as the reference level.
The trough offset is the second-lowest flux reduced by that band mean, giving -5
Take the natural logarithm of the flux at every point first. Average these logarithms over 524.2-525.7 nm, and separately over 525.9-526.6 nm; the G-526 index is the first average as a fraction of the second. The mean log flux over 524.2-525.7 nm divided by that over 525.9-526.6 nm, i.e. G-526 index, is 1.022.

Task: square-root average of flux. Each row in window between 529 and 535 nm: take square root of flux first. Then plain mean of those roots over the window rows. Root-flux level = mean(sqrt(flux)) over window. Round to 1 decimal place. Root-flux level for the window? 10.3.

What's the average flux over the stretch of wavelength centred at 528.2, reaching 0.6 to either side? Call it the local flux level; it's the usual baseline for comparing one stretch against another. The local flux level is 100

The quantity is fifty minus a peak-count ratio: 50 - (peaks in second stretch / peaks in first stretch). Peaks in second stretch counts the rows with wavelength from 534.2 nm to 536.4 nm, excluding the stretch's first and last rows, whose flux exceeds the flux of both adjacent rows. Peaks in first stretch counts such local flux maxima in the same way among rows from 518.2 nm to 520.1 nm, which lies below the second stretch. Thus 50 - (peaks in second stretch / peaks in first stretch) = 49.5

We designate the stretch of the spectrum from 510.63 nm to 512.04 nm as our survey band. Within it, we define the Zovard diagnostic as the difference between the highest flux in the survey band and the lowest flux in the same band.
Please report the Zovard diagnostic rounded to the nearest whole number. 25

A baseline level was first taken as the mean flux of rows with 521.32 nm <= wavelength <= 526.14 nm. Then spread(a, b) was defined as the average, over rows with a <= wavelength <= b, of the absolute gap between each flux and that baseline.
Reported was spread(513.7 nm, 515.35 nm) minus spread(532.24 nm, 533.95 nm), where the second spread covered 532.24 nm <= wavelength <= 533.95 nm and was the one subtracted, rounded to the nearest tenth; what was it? -1.9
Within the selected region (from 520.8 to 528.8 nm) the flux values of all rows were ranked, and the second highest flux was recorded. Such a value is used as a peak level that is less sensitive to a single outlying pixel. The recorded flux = 121.8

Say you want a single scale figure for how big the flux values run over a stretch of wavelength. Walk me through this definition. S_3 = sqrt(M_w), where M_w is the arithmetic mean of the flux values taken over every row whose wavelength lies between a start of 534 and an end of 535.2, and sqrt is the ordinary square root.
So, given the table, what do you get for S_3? 10.4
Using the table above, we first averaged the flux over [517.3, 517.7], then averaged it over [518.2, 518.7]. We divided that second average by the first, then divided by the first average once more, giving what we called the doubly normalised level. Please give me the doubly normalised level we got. 0.0093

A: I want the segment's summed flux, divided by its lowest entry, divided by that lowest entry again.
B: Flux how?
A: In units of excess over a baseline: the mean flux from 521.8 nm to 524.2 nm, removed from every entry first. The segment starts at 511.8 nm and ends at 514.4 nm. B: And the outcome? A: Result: -0.02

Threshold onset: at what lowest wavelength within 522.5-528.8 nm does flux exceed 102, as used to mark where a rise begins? 522.641 nm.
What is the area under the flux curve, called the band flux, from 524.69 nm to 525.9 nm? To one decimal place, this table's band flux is 126.9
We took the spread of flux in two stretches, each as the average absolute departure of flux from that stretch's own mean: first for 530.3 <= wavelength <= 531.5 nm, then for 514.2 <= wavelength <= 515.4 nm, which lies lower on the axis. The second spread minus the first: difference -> -13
